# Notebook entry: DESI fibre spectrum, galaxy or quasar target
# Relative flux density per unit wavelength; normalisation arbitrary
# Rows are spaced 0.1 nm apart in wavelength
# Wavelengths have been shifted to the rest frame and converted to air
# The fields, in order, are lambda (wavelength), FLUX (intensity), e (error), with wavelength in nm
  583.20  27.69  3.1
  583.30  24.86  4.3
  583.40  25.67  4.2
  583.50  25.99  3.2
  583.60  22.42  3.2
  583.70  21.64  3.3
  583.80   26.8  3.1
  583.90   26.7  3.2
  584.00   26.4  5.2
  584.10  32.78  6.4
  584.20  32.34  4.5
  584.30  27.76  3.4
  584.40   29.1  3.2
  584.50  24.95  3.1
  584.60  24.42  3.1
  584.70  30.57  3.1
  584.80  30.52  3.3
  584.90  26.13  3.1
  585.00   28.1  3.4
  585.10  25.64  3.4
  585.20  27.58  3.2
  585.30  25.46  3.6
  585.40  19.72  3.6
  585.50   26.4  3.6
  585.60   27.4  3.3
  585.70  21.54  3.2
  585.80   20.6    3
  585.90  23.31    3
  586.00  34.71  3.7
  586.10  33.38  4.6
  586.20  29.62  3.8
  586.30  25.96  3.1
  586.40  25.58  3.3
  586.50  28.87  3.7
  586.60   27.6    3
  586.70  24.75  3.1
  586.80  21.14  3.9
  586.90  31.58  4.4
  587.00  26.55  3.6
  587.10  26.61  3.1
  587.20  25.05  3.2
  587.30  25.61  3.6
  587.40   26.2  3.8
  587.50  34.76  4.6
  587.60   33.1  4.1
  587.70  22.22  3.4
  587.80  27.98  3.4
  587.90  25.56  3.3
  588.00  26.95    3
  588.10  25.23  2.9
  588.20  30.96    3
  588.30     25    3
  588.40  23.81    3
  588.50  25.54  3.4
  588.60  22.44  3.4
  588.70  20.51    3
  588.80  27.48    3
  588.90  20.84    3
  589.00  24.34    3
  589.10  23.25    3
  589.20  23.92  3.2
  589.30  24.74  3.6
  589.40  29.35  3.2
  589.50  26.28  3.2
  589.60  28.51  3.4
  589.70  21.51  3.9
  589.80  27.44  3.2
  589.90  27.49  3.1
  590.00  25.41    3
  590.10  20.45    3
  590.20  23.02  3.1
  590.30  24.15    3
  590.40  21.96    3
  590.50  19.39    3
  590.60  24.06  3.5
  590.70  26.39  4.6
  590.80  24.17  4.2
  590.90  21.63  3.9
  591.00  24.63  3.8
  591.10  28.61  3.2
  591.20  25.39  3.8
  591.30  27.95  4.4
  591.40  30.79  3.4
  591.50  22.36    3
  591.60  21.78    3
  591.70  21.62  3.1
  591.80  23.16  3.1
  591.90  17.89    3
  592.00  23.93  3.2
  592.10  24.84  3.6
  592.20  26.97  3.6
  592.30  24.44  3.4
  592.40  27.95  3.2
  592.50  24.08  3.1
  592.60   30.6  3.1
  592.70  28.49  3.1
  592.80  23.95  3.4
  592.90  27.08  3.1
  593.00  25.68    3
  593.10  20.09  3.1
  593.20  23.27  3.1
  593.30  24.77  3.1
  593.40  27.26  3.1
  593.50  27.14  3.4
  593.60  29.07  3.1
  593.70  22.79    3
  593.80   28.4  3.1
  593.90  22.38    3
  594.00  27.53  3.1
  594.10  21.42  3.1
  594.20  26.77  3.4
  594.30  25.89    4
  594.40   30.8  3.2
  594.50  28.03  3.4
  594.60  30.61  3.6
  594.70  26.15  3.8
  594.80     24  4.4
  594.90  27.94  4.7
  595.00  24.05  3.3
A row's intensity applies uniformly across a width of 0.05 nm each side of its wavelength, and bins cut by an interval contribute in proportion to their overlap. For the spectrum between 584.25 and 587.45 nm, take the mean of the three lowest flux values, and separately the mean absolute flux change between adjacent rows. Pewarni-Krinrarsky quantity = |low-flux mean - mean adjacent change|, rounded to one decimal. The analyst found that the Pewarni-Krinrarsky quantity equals 17.3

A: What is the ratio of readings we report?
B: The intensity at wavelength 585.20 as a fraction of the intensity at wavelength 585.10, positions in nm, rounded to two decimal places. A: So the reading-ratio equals 1.08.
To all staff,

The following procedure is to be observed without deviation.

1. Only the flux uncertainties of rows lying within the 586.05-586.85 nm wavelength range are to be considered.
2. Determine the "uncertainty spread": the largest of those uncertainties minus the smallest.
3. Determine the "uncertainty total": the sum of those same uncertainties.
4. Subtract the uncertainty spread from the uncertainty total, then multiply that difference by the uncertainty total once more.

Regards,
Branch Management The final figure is 767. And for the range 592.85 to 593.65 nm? 615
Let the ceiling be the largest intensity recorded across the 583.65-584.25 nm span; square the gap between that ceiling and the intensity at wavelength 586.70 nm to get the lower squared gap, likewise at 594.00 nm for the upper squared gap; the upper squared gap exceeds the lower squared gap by -37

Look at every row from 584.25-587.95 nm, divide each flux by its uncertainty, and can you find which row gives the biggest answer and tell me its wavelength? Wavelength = 584.70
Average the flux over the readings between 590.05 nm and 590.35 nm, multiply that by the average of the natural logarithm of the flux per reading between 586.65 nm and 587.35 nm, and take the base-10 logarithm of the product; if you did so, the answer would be 1.86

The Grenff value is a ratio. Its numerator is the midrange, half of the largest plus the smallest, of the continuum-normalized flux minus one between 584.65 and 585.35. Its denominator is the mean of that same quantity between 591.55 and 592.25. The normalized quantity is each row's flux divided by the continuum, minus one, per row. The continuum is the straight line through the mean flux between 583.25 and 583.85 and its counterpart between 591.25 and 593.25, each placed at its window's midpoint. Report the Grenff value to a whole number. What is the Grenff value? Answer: -2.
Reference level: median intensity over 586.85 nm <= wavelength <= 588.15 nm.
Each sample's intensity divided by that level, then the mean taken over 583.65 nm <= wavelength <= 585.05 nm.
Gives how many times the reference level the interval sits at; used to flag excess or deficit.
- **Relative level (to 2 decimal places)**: 1.04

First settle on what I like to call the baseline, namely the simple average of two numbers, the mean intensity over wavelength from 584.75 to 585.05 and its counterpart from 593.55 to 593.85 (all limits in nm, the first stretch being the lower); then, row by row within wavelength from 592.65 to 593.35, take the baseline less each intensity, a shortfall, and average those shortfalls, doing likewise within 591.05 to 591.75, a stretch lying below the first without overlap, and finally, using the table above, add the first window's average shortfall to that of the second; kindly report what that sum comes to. 4.7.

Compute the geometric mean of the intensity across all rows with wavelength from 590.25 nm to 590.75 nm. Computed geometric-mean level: 23.1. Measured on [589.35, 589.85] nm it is 26.5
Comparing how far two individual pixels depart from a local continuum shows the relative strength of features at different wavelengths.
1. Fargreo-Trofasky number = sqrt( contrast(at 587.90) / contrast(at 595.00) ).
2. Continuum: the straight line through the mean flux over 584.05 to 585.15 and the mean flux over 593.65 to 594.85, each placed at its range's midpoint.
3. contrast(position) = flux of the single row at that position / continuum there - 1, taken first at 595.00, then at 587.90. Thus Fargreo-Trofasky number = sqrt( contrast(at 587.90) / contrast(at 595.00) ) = 1.0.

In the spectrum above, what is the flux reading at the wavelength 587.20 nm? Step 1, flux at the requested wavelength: 25.05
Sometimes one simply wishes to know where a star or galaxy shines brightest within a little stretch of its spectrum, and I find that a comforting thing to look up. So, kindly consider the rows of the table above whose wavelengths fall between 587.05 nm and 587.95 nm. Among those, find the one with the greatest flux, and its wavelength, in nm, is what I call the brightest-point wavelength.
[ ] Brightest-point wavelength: 587.50 nm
